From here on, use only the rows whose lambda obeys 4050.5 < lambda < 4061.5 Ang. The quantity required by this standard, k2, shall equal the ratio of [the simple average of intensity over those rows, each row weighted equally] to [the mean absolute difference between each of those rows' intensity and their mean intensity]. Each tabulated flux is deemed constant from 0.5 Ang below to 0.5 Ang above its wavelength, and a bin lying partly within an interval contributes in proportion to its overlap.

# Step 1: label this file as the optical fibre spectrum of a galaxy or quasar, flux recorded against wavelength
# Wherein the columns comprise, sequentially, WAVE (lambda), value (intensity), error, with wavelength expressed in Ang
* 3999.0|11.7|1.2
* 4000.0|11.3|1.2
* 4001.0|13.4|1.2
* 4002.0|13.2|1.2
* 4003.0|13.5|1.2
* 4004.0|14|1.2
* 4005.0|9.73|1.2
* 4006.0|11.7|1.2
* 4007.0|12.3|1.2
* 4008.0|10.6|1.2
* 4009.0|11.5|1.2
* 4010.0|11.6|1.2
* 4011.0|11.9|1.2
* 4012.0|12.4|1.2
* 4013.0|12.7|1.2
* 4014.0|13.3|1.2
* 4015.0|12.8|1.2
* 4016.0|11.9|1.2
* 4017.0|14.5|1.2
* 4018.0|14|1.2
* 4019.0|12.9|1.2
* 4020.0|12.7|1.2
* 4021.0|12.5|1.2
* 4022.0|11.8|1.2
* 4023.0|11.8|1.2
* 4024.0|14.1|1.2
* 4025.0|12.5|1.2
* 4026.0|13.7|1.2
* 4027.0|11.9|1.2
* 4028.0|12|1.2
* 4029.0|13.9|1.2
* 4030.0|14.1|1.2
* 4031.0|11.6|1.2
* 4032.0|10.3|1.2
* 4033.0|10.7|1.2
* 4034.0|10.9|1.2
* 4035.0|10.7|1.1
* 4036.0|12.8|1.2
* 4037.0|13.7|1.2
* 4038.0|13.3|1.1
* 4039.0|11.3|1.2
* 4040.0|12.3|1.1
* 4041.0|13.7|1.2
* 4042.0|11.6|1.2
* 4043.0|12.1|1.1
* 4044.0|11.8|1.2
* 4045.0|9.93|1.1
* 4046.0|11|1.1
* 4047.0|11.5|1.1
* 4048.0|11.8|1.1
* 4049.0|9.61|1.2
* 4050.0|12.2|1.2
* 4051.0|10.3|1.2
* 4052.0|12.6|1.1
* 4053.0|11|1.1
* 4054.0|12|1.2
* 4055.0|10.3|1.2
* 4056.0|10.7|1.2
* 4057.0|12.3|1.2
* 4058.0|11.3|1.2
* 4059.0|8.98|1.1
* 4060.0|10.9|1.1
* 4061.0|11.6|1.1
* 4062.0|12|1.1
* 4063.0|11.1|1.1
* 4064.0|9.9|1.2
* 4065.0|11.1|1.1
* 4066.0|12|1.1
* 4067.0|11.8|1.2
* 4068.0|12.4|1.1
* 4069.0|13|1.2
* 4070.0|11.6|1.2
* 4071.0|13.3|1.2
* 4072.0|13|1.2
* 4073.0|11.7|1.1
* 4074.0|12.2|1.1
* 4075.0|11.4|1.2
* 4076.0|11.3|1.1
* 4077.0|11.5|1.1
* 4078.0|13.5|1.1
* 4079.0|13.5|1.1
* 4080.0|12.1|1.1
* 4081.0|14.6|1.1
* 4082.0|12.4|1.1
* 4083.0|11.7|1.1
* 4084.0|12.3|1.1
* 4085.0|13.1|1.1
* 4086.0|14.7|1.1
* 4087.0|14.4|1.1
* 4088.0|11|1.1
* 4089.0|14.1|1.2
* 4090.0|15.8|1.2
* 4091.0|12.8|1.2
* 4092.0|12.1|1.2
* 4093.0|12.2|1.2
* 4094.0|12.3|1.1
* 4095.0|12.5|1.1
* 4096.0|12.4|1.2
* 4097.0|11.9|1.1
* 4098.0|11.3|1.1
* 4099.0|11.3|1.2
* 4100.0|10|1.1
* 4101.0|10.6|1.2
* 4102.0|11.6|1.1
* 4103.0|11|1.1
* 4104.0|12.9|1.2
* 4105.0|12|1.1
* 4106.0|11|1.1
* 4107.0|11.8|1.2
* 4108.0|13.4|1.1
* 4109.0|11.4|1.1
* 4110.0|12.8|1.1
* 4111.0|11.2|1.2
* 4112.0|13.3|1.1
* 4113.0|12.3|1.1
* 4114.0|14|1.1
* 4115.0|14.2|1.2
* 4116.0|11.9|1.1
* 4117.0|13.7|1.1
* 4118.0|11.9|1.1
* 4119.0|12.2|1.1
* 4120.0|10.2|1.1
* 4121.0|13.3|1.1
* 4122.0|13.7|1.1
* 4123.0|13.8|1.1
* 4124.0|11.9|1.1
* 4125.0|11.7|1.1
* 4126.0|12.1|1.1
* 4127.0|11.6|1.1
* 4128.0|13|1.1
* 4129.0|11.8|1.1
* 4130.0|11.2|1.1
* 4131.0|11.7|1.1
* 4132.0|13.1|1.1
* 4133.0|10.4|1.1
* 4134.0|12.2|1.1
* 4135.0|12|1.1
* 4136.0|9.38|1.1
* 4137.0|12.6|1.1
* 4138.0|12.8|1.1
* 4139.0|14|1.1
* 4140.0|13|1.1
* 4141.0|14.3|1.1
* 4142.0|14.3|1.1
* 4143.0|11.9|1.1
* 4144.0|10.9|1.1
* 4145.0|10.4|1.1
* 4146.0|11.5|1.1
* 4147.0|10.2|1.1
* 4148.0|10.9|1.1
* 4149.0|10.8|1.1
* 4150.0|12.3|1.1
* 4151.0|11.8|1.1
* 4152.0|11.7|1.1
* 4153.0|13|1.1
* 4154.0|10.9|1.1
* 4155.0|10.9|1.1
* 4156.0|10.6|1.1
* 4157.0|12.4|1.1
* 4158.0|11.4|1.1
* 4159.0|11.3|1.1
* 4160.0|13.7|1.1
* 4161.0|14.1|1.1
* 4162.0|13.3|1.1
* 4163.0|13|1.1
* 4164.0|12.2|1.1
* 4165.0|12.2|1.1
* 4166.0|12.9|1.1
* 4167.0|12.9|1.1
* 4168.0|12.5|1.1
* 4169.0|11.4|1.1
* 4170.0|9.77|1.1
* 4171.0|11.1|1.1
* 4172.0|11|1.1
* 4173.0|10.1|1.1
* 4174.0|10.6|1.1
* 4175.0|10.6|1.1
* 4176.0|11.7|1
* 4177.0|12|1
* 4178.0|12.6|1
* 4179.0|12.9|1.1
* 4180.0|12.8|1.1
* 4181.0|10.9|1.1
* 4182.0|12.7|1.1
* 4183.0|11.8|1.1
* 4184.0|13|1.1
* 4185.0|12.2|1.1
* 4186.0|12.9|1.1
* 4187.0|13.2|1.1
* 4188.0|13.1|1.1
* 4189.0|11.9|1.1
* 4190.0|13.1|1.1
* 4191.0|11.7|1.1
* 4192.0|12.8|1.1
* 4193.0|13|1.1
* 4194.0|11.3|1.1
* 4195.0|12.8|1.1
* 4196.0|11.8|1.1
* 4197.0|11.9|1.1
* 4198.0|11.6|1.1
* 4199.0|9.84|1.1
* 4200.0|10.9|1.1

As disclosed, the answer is 14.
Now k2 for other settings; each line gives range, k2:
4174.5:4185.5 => 19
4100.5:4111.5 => 16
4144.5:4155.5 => 17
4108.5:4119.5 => 14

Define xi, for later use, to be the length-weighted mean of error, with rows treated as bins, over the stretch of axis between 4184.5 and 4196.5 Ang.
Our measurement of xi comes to 1.10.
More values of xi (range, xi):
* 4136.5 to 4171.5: 1.10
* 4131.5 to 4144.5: 1.10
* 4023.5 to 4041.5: 1.18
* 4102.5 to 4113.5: 1.13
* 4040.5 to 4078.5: 1.15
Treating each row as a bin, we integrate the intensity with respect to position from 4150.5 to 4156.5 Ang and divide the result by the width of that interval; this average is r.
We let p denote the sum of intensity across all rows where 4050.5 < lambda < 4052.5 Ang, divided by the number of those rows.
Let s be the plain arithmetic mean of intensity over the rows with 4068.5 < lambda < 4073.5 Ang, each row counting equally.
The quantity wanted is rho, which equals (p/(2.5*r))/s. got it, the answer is 0.0319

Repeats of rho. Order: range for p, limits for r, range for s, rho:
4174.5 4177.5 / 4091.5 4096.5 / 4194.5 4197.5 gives 0.0306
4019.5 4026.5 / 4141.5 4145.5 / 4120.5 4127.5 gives 0.0341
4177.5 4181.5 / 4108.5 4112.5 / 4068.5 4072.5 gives 0.0318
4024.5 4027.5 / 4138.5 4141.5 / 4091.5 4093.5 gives 0.0304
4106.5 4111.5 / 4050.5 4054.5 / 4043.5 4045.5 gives 0.0389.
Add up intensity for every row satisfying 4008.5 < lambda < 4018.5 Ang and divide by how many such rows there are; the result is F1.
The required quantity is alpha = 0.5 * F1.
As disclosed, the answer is 6.33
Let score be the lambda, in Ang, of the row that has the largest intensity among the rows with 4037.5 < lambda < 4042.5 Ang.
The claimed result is 4041.0 Ang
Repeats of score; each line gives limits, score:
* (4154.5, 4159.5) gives 4157.0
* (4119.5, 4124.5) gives 4123.0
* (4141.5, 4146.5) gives 4142.0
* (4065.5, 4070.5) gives 4069.0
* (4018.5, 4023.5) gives 4019.0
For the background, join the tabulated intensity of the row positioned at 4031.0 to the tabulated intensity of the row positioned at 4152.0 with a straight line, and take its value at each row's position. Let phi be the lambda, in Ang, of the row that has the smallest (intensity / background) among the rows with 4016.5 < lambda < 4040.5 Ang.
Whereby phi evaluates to 4032.0 Ang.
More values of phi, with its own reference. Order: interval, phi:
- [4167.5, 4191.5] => 4170.0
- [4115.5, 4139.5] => 4136.0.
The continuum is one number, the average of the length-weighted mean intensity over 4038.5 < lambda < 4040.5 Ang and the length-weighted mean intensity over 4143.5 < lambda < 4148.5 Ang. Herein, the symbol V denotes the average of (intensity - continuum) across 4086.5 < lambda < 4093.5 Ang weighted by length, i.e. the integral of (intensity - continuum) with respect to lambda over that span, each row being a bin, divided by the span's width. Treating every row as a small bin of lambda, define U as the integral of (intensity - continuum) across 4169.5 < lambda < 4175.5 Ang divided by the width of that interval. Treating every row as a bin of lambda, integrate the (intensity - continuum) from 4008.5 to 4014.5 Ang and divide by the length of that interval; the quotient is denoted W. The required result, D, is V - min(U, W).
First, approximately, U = -0.8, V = 1.91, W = 0.9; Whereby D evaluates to 2.7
